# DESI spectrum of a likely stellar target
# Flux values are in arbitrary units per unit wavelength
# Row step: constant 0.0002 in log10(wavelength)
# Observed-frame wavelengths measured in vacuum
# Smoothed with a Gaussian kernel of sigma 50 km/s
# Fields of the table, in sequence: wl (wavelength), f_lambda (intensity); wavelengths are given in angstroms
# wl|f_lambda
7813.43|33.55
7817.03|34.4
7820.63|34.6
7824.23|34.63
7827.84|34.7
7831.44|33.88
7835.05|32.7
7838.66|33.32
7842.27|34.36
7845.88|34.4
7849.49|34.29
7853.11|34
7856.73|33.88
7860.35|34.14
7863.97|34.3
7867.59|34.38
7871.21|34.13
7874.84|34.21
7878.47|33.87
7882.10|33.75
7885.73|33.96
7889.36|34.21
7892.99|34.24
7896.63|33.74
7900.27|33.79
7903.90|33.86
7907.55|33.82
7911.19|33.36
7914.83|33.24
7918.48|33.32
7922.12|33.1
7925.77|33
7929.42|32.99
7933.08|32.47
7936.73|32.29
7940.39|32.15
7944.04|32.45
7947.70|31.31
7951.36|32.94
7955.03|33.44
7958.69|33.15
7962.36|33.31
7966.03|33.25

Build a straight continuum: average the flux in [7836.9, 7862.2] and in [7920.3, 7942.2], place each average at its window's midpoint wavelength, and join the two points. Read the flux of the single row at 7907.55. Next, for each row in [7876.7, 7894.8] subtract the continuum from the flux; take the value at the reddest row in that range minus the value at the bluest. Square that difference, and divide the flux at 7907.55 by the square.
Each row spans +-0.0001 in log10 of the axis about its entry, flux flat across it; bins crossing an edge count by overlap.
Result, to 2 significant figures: 89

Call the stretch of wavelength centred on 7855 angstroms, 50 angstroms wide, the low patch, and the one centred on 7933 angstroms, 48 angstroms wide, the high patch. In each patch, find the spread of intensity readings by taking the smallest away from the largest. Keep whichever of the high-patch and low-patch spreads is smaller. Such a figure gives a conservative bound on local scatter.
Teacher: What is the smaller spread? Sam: 1.7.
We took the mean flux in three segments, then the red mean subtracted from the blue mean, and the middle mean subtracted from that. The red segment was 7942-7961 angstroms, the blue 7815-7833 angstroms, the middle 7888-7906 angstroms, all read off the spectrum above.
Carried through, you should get -32.2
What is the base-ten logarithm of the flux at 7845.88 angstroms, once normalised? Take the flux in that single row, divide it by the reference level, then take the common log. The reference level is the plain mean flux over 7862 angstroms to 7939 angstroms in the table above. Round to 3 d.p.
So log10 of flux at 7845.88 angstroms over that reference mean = 0.010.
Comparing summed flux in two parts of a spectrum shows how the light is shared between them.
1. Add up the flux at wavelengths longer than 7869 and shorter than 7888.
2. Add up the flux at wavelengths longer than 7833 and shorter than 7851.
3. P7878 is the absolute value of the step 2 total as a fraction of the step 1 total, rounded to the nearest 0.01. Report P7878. 0.99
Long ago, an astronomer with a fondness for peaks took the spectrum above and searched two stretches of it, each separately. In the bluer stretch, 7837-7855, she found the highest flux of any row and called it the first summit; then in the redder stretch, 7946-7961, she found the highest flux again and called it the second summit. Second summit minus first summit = -1.0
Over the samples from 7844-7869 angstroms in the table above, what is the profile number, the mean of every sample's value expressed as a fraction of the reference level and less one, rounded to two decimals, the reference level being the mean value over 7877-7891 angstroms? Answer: 0.01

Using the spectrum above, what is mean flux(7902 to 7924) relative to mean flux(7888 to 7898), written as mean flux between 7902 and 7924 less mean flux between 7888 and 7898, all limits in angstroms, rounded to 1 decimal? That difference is -0.6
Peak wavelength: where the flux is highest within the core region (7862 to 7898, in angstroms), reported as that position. 7867.59 angstroms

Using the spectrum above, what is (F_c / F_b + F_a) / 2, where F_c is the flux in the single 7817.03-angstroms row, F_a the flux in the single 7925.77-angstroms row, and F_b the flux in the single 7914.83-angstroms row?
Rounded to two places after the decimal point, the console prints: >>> 17.02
